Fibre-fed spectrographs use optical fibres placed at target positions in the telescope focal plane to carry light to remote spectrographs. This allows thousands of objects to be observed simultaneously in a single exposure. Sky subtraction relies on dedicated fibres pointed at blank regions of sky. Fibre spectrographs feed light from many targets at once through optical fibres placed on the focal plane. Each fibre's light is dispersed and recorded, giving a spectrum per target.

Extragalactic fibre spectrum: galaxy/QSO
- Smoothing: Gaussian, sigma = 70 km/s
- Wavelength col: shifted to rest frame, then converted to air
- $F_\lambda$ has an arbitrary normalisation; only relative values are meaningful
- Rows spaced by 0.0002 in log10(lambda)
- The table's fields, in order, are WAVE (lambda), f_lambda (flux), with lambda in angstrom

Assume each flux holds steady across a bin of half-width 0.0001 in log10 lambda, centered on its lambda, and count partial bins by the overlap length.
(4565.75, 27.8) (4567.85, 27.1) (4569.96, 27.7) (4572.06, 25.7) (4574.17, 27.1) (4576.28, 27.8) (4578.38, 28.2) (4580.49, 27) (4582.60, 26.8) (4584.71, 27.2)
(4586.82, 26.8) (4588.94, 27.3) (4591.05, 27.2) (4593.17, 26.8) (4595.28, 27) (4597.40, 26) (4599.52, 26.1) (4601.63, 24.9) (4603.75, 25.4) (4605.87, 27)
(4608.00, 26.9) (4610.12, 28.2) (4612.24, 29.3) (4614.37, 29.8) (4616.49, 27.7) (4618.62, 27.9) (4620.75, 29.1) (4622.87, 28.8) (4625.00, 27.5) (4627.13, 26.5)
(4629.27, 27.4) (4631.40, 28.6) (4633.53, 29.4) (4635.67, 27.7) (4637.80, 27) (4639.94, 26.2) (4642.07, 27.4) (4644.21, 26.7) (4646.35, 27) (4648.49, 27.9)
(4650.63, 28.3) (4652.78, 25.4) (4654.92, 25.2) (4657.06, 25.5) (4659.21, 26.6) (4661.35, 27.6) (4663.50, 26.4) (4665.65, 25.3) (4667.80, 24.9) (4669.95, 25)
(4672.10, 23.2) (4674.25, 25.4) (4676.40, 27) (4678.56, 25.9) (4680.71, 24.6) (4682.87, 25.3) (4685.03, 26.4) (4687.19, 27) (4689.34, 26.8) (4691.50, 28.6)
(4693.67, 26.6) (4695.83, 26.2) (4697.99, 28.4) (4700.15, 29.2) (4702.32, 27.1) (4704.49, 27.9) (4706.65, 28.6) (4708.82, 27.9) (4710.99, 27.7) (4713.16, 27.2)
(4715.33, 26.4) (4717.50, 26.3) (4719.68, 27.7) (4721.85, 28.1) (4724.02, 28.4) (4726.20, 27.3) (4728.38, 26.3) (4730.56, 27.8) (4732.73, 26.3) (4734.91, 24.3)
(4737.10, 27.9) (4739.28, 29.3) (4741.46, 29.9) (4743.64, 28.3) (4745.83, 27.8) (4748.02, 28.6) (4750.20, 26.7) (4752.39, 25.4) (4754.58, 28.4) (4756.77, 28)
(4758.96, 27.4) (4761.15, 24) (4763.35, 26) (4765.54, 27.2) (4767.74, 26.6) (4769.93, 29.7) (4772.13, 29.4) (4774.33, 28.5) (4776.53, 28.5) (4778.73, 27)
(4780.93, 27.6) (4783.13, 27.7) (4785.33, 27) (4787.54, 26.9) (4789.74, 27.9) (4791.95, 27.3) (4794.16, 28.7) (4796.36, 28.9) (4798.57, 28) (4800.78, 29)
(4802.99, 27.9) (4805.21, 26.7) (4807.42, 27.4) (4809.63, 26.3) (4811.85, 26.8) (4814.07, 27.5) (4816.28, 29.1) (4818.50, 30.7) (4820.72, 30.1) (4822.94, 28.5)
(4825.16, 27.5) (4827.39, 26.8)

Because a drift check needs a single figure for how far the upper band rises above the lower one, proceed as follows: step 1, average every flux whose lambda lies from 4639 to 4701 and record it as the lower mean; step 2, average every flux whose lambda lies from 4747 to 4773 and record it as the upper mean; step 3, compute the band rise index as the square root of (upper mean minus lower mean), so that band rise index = 0.93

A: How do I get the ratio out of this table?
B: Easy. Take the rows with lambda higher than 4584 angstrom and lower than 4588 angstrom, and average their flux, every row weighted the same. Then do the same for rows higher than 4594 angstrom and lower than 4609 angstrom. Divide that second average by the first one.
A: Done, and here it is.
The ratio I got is 0.97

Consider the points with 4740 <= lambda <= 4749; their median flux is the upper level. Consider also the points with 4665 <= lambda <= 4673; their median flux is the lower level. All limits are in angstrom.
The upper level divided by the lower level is 1.14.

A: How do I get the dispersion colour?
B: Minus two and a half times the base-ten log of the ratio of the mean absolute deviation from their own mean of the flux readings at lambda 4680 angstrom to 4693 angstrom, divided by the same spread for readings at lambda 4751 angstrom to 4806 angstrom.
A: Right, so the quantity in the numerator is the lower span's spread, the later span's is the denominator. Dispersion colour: -0.1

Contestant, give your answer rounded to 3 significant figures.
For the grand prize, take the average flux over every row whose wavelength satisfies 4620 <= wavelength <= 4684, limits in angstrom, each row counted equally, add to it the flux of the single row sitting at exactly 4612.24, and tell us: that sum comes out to 55.9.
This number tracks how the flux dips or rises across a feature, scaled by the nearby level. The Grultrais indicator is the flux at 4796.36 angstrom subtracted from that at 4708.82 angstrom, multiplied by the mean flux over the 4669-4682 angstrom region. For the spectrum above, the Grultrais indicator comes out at -25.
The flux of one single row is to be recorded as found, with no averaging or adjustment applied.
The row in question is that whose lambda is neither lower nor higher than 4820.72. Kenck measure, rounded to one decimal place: 30.1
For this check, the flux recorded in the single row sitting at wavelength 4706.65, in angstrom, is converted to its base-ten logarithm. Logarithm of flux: 1.46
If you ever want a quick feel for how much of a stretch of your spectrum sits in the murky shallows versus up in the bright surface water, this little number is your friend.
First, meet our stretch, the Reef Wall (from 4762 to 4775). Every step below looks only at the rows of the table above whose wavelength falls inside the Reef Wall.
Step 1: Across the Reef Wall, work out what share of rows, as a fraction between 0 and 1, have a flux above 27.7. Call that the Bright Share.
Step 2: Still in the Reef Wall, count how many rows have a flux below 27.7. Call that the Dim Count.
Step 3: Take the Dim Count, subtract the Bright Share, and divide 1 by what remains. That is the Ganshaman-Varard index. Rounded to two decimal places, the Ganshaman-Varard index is 0.40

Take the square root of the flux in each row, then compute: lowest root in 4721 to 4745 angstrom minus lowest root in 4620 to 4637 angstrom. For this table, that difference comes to -0.218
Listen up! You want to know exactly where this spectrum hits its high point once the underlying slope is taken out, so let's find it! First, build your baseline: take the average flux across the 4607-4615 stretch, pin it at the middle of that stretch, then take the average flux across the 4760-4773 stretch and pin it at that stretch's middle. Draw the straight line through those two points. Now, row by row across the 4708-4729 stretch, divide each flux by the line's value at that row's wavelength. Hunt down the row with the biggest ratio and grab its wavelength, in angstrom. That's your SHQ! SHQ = 4724.02 angstrom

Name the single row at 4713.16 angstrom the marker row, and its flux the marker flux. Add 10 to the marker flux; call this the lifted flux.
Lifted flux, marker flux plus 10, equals 37.2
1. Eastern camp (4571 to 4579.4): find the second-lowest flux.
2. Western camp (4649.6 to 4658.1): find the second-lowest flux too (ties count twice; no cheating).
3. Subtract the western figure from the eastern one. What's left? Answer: 1.7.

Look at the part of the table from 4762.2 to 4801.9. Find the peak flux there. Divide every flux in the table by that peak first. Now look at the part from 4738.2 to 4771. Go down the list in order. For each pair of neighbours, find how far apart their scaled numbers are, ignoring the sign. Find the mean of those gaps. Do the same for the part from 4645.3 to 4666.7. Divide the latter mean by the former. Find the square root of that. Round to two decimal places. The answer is 0.82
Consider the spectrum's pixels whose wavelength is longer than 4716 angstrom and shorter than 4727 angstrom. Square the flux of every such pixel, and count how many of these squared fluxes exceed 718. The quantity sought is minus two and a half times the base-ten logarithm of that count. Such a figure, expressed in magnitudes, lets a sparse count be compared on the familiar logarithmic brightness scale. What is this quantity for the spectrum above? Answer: -1.5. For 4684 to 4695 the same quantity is -1.2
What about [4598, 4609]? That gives -0.8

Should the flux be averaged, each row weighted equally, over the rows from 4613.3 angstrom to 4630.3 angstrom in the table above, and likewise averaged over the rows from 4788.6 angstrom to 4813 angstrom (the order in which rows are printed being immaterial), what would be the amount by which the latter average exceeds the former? -0.4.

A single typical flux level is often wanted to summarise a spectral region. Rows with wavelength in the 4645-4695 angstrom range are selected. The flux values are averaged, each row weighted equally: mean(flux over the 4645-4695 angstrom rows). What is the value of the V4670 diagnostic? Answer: 26.2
